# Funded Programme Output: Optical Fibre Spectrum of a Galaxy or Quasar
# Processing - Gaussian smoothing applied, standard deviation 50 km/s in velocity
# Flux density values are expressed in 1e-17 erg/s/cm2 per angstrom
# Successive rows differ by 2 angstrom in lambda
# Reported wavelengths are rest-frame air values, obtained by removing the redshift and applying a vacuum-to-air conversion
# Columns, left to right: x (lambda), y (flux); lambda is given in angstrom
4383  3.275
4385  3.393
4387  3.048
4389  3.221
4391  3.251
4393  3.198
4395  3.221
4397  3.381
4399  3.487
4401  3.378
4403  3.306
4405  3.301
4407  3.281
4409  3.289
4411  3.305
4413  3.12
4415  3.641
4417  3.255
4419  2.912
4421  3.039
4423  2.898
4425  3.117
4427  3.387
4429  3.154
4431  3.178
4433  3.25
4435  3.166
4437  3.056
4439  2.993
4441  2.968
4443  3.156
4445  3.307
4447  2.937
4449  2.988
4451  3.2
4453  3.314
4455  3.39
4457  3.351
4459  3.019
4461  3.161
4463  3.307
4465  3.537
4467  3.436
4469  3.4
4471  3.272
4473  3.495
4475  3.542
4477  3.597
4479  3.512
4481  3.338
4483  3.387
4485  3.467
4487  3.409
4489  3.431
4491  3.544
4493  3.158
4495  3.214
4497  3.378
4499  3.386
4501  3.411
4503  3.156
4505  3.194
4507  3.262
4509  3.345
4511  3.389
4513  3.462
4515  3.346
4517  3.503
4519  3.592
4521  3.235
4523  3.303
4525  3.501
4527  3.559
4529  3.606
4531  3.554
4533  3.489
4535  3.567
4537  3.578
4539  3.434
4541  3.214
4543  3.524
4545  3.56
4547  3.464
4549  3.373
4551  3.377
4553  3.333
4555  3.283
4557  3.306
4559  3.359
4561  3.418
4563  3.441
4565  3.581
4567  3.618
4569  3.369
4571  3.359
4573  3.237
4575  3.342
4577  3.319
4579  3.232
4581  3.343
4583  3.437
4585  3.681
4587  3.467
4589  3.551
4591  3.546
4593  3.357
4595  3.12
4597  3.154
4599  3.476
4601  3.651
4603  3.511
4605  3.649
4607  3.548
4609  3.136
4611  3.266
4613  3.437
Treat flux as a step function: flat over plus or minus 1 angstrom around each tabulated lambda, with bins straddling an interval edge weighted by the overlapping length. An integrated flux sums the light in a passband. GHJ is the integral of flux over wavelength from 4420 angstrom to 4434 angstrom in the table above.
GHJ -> 44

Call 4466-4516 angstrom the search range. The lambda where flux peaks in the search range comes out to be 4477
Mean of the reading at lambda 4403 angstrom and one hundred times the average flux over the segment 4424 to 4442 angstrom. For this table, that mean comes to 159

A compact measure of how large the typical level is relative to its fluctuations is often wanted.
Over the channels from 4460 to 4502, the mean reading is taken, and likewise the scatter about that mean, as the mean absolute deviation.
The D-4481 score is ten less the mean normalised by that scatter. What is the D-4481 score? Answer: -26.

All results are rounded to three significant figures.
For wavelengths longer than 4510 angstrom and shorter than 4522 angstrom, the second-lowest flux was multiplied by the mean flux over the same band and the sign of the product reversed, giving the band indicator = -11.4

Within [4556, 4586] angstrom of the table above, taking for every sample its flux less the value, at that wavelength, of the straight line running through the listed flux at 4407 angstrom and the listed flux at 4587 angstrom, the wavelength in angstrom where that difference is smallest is 4579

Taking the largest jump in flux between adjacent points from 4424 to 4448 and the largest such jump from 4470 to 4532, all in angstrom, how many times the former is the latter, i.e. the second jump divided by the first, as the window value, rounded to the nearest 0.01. 1.04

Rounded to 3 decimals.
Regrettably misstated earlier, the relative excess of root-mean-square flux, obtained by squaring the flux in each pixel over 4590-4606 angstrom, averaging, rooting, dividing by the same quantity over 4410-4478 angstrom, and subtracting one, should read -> 0.062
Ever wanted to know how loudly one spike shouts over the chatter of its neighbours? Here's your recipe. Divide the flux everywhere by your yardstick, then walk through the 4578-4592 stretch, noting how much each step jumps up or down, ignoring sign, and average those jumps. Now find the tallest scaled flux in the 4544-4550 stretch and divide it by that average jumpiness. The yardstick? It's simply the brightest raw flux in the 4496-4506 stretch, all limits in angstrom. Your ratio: 28.4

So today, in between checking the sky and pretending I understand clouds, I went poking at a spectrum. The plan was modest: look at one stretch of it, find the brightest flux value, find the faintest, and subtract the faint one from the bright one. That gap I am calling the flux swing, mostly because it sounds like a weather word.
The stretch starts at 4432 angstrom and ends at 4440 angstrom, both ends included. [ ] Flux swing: 0.3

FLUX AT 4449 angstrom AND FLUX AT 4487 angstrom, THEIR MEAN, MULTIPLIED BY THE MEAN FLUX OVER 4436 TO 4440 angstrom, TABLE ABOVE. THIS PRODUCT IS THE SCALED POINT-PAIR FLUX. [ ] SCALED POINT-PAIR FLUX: 9.7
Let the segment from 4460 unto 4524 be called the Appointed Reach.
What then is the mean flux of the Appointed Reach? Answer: 3.380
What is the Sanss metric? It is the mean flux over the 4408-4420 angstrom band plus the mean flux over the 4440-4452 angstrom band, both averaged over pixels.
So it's 6.35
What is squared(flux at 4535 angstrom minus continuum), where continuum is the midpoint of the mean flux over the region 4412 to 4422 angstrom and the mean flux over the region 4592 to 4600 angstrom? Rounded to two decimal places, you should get 0.11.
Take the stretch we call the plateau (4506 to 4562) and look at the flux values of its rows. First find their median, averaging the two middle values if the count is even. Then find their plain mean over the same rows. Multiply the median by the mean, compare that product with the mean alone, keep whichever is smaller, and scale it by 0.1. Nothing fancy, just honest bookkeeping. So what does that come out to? 0.343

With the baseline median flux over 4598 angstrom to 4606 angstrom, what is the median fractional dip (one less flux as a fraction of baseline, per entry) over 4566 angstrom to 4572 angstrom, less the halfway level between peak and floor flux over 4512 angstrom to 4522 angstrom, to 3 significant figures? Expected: -3.35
